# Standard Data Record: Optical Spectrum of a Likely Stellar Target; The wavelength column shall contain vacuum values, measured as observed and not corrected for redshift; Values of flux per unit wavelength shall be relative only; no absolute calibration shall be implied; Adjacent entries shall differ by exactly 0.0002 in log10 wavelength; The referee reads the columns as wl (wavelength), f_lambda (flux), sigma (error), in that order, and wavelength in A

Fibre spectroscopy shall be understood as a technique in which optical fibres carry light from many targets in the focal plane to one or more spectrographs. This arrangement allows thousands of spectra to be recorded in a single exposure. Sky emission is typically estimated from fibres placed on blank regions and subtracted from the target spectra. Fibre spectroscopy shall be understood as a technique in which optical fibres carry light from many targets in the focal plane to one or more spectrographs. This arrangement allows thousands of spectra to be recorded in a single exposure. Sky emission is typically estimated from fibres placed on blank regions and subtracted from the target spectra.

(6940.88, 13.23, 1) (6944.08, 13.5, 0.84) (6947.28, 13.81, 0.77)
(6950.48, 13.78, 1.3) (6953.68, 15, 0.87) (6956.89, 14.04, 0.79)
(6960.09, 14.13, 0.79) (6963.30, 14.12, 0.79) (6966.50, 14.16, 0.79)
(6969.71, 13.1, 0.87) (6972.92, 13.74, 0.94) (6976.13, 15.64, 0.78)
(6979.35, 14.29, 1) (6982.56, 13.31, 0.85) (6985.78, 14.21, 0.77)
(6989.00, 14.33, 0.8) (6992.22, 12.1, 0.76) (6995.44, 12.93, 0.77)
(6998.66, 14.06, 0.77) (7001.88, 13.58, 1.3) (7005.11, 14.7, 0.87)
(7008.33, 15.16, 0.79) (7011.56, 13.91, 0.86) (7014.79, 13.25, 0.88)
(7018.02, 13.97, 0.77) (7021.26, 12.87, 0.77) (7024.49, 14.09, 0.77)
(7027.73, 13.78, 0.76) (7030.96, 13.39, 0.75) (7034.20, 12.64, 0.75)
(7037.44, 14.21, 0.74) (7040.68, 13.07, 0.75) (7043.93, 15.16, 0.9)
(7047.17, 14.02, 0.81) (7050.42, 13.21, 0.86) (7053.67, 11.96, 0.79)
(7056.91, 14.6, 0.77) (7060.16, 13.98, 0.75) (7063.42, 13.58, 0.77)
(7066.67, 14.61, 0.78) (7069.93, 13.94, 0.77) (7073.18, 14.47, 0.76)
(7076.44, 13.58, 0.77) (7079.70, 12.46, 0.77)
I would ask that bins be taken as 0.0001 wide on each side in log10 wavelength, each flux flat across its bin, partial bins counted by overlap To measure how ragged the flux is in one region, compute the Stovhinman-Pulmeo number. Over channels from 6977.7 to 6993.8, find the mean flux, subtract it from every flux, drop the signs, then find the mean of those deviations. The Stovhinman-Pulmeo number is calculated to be 0.75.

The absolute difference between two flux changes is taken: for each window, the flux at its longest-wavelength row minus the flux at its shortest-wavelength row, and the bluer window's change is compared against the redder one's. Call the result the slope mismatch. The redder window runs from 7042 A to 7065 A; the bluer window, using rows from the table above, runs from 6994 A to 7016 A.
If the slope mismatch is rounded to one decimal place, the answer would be 1.9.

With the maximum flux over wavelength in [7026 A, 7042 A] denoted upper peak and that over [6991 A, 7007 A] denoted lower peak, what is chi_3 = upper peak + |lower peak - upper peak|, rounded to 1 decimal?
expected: 14.7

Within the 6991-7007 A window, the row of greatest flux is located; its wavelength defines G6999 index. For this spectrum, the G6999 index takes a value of 7005.11 A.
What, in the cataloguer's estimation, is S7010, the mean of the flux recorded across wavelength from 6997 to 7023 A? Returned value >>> 13.9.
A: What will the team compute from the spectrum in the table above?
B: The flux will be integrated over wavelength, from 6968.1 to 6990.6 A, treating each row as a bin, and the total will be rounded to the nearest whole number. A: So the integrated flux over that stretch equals 317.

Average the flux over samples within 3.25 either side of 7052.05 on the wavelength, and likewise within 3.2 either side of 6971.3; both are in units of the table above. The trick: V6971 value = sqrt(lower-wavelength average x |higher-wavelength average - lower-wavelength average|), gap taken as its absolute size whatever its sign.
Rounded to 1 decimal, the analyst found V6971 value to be 3.3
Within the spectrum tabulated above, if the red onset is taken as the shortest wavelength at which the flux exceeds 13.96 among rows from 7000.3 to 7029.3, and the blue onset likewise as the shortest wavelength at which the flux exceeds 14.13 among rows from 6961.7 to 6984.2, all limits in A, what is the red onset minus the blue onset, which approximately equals 38.6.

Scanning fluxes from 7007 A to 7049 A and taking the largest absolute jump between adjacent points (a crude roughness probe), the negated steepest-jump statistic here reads -2.09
